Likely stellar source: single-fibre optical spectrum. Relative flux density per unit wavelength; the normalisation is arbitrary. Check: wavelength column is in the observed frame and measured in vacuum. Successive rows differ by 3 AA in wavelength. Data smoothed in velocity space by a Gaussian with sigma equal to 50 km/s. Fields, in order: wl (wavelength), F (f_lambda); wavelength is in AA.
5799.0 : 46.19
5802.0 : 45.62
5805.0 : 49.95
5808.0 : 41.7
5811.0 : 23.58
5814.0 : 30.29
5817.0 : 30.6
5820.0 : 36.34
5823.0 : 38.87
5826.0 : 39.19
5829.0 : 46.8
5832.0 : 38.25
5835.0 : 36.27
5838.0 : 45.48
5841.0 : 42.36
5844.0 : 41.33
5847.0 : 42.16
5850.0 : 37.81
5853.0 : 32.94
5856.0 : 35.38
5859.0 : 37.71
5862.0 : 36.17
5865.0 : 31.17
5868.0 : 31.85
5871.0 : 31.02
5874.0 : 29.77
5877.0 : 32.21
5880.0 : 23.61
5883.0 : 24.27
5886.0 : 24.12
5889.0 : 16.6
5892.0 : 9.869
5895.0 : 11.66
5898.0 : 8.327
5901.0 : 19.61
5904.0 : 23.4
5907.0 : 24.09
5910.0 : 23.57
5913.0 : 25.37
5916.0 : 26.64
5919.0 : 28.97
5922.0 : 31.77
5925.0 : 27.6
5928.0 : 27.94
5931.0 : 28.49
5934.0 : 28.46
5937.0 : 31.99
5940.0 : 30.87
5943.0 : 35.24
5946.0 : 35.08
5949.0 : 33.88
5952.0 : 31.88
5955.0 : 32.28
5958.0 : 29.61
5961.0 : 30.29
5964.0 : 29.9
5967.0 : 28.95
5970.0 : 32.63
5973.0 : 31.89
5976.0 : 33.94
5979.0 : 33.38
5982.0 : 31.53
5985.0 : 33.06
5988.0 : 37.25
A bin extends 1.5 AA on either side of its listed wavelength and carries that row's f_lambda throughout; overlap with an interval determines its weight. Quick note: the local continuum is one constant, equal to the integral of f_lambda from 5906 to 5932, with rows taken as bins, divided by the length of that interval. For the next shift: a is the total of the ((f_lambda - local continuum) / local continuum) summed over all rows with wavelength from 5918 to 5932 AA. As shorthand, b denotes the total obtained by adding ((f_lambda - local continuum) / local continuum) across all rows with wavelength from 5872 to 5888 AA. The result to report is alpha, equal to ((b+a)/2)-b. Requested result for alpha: 0.2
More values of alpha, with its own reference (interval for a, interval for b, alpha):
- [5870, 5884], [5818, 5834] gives -1.1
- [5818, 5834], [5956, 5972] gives 0.9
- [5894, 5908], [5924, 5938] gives -1.1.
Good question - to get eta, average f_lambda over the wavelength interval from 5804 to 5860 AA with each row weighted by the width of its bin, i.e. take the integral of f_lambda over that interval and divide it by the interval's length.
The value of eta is 38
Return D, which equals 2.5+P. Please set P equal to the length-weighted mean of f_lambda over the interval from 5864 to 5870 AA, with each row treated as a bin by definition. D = 34.0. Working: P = 31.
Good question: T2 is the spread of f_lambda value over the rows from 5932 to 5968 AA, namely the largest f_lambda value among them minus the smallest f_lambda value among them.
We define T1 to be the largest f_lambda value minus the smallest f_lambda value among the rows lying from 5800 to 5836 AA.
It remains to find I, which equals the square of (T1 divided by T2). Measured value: 15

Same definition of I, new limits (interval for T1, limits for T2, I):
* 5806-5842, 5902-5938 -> 7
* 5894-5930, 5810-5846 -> 1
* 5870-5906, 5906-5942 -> 8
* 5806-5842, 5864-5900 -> 1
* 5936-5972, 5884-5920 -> 0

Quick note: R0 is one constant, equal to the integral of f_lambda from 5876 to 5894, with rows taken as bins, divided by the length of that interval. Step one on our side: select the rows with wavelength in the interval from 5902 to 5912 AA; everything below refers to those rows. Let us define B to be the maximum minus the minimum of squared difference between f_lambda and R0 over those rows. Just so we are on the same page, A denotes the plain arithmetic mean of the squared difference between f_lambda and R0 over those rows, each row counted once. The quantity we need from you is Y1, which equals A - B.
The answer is 3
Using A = 6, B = 3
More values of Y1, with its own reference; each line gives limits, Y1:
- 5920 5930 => -5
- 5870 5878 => 49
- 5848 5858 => 67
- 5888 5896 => -27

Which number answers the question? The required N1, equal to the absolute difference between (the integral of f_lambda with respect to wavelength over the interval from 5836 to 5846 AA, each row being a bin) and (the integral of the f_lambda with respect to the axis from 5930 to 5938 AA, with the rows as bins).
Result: 190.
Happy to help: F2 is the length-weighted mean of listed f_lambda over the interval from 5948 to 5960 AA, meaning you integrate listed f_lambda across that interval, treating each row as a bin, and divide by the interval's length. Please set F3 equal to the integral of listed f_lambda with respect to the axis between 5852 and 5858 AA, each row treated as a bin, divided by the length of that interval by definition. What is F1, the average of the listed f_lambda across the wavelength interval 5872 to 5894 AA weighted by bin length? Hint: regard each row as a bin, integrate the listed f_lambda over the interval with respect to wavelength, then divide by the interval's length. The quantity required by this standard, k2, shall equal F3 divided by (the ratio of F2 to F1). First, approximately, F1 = 22.8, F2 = 31.8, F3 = 34.6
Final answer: 25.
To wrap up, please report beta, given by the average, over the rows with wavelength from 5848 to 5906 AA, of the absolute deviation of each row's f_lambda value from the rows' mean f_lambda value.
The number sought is 7.8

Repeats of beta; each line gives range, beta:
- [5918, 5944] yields 2.1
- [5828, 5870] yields 3.8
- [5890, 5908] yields 6.2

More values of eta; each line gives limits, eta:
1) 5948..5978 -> 32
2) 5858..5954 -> 27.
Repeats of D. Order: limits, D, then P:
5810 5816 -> 30.0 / 28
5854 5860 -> 38.6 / 36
